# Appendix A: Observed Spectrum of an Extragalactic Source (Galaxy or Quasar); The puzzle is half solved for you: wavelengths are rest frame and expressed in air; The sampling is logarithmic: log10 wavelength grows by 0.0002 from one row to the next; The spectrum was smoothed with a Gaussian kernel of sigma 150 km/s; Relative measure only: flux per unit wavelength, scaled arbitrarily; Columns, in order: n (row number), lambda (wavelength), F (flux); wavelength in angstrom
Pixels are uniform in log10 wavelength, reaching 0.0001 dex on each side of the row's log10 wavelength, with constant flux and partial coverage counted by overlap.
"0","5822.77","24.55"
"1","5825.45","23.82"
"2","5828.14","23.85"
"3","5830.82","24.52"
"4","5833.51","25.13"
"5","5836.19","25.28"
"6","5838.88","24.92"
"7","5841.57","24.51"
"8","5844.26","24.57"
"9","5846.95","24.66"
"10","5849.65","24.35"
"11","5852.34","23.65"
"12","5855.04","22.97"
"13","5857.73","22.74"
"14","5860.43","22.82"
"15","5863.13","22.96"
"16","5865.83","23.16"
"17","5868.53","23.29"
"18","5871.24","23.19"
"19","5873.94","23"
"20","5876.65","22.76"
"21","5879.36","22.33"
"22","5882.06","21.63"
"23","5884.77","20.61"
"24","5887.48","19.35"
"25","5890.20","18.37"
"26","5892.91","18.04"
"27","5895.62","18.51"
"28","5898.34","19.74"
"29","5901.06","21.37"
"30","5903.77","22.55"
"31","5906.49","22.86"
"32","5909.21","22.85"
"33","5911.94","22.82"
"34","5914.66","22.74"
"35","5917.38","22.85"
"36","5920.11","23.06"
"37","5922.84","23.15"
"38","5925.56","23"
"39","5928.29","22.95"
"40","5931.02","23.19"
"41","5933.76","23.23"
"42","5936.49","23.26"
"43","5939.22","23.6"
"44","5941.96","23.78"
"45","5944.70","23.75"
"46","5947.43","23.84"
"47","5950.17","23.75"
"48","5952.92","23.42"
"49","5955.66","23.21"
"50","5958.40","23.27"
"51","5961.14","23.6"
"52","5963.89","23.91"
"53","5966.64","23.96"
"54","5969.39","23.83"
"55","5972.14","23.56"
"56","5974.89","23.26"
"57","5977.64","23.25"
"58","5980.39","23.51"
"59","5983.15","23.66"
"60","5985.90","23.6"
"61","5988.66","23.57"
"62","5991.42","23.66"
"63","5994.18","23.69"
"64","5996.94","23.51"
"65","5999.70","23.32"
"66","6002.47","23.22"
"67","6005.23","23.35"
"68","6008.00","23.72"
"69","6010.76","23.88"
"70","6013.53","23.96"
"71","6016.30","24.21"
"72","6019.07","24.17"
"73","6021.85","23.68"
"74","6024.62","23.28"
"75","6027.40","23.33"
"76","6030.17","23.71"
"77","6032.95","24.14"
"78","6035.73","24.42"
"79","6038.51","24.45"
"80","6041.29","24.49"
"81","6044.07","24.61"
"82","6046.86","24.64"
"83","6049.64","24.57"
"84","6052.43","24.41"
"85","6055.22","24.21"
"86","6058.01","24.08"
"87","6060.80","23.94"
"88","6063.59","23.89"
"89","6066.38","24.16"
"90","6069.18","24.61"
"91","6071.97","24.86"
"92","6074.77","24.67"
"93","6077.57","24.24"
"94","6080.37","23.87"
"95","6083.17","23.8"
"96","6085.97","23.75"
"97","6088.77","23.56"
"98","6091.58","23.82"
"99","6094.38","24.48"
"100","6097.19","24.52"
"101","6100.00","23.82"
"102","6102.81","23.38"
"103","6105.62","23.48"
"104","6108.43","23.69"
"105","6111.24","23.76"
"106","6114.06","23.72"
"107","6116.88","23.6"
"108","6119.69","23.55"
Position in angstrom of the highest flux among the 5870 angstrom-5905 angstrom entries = 5871.24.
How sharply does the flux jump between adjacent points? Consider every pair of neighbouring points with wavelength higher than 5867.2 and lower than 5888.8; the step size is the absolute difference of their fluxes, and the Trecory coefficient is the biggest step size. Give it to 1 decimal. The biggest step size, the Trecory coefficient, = 1.3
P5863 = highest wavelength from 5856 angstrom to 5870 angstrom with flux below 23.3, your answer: 5868.53 angstrom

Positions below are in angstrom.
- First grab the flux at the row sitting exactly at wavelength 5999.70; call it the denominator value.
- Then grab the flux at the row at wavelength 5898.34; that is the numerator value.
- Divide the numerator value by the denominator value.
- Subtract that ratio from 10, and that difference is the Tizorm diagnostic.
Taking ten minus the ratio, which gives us 9.154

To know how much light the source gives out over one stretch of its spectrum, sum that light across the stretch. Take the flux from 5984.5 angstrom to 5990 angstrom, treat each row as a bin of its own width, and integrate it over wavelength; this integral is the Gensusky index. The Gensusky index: 130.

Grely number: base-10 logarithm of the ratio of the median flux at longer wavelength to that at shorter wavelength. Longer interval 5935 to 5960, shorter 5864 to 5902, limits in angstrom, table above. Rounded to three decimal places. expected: 0.040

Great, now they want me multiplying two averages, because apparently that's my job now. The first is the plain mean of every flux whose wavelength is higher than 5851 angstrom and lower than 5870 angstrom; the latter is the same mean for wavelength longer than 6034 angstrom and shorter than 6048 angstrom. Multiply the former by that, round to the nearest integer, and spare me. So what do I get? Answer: 566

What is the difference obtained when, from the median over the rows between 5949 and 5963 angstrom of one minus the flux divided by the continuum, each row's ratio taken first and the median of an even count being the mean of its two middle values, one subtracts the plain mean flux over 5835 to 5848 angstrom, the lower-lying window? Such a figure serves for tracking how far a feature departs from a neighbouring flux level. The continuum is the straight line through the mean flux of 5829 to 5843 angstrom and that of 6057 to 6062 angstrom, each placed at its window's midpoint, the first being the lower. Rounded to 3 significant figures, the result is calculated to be -24.7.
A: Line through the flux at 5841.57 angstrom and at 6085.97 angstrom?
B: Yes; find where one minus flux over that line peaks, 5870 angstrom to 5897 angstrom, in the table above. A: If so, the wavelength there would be 5892.91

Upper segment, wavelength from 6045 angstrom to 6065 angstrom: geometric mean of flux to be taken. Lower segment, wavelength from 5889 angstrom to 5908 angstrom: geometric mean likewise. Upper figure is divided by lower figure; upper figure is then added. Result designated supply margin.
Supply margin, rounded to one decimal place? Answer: 25.5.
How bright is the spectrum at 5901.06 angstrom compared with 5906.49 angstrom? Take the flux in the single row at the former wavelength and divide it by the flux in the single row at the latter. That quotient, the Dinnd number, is 0.93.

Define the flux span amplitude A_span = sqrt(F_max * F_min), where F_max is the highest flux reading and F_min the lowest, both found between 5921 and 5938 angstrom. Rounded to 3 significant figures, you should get 23.1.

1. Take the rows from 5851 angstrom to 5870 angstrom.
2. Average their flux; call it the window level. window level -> 23.08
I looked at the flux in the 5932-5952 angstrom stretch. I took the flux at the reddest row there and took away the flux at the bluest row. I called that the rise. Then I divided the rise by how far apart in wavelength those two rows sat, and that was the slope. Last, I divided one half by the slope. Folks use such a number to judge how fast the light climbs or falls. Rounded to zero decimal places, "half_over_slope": 16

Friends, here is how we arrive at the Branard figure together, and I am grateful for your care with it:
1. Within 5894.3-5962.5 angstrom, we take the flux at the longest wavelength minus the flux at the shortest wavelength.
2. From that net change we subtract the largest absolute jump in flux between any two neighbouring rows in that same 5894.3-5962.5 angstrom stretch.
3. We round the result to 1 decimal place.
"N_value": 3.5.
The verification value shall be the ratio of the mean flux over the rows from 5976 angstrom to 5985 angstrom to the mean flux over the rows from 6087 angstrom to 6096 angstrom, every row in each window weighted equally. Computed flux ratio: 0.980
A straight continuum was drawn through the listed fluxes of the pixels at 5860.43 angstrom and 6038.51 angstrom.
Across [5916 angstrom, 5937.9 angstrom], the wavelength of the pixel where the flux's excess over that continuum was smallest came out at 5917.38 angstrom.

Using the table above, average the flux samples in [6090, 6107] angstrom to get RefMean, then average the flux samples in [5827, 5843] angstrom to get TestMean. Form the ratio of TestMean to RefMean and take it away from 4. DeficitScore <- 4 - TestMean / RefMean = 2.97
